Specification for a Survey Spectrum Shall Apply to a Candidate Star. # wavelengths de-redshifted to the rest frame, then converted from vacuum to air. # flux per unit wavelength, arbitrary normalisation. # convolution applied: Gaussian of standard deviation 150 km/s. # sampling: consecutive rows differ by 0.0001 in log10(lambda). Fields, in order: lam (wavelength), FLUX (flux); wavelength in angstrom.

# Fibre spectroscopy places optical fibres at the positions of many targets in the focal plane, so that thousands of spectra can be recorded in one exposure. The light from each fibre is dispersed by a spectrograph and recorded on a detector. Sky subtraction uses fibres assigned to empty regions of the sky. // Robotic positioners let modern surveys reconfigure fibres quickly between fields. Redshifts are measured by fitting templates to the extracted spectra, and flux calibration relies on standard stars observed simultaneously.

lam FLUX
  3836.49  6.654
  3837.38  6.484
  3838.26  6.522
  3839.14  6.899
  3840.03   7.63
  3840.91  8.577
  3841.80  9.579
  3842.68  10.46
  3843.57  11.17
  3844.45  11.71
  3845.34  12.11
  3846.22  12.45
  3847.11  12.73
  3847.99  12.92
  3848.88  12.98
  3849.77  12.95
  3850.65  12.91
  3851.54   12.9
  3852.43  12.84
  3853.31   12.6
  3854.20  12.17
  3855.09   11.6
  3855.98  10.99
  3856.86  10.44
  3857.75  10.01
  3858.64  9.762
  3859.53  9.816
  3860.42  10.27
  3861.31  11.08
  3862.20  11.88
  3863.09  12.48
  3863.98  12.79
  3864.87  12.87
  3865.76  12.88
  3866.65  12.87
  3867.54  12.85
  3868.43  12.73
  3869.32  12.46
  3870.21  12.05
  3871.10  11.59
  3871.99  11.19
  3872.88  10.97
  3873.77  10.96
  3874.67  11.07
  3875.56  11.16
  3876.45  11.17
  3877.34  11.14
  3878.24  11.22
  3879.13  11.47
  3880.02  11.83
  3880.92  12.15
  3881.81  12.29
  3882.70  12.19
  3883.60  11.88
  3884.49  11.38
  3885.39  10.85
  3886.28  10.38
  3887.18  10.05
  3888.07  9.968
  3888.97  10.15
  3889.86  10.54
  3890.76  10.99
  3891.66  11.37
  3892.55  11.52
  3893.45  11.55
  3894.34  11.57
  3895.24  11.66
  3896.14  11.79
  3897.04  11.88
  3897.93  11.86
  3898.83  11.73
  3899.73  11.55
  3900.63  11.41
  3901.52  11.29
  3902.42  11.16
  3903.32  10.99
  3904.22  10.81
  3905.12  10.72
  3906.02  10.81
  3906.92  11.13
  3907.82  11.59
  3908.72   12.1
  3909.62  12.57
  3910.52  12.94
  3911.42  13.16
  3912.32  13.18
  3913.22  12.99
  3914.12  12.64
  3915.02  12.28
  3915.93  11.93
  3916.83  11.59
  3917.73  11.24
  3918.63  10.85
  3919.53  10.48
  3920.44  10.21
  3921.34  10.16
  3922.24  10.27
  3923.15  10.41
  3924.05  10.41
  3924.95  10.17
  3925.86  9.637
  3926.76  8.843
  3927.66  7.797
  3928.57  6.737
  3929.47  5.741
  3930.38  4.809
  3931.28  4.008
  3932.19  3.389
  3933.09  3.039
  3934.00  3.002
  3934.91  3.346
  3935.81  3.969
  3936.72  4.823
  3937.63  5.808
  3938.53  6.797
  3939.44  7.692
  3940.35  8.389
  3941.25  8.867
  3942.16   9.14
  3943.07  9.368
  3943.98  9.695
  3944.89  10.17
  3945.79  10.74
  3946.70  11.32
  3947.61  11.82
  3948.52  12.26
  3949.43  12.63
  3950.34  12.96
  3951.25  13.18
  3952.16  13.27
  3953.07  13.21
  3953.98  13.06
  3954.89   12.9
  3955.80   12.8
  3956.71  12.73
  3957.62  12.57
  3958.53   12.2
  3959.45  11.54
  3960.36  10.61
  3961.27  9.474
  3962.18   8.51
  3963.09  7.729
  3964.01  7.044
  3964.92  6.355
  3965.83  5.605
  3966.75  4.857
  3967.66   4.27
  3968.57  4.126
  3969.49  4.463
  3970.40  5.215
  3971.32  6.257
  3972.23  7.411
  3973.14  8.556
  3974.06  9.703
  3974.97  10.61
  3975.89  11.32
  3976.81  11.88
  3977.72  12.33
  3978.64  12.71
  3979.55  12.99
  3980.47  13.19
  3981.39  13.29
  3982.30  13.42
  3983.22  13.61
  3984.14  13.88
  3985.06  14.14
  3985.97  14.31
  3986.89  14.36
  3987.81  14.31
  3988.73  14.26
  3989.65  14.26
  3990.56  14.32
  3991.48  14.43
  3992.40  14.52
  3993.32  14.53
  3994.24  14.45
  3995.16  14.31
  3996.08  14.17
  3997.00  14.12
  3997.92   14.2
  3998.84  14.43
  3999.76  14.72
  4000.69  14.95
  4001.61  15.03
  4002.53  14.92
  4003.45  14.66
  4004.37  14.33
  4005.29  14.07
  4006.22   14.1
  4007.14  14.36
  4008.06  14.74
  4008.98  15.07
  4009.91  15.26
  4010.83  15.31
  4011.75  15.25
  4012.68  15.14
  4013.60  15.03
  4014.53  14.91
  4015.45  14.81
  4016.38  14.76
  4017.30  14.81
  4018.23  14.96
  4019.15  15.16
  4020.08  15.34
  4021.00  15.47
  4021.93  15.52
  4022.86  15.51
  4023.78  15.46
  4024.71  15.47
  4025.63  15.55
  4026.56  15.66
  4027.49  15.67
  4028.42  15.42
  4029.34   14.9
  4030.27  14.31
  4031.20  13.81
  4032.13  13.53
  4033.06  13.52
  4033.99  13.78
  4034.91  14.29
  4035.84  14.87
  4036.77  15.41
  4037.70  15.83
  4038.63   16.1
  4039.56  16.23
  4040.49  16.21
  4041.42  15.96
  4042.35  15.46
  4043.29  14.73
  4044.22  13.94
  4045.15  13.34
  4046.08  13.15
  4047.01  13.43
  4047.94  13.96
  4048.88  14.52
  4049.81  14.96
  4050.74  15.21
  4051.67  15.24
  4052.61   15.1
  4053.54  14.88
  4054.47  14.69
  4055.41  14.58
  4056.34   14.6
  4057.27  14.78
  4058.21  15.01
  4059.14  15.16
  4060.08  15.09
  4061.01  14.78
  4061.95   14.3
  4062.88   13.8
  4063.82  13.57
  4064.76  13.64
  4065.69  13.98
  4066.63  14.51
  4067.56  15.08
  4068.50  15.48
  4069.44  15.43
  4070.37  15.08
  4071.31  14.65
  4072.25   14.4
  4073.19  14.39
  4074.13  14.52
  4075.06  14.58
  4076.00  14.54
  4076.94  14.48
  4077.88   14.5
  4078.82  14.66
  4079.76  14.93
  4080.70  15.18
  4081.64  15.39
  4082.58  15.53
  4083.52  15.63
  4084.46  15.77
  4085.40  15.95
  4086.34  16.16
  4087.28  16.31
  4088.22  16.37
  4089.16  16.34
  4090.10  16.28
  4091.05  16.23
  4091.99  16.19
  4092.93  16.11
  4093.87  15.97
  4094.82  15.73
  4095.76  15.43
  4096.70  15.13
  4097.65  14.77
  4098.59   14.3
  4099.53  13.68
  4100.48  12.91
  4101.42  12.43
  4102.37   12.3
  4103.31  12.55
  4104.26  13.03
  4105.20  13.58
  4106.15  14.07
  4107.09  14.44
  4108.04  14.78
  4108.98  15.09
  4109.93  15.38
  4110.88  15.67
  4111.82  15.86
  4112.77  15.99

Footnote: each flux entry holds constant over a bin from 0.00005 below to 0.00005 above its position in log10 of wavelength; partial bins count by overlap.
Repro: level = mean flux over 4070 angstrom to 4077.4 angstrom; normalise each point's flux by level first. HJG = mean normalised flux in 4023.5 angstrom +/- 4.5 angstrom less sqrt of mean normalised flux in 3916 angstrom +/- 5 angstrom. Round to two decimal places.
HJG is 0.16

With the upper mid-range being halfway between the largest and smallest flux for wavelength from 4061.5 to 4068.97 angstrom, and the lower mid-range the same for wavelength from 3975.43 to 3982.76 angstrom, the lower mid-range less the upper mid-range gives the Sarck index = -2.2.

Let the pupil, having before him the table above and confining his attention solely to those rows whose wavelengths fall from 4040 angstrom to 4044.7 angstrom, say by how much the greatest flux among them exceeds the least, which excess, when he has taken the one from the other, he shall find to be 2.3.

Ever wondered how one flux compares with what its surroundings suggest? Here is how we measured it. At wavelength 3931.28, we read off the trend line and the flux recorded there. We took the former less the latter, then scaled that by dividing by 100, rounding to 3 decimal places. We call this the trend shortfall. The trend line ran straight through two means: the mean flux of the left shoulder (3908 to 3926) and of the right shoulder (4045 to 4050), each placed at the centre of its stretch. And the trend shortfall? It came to 0.077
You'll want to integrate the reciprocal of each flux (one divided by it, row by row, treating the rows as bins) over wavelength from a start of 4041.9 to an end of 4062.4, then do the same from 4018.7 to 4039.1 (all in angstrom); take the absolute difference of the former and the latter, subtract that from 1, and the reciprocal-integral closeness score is 1.0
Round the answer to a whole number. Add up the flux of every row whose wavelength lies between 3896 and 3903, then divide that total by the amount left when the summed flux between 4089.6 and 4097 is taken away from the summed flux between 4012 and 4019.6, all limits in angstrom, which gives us -12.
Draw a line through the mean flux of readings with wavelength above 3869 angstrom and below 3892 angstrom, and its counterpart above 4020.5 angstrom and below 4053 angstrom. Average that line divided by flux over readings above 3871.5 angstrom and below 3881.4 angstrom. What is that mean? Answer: 0.99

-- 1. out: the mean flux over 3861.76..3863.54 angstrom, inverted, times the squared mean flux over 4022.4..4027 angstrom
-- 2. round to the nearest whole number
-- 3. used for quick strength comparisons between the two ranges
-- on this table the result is 20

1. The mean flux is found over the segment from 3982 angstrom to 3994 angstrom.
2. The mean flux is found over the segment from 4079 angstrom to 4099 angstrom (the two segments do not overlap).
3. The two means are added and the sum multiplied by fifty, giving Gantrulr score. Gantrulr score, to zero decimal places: 1494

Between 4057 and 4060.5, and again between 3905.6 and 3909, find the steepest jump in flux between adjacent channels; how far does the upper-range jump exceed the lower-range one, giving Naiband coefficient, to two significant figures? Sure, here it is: -0.28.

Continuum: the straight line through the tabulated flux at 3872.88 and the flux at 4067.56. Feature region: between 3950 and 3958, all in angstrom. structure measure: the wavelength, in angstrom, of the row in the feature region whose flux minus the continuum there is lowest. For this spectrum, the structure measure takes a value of 3957.62 angstrom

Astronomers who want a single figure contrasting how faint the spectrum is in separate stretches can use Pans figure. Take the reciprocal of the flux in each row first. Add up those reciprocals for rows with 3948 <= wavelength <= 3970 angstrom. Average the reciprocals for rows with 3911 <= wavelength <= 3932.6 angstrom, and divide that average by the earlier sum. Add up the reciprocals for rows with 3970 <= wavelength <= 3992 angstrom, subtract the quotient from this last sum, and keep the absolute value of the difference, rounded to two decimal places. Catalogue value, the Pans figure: 2.10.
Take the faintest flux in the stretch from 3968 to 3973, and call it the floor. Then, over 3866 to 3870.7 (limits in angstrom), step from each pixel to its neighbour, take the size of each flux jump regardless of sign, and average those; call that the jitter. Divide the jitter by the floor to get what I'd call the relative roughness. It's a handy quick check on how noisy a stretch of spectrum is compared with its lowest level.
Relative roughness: 0.050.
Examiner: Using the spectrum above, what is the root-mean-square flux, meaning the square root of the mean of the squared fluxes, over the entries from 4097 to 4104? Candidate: 13.3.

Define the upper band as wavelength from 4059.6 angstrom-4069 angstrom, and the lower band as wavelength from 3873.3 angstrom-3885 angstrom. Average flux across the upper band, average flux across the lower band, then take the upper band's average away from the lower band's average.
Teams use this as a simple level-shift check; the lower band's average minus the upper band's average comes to -2.9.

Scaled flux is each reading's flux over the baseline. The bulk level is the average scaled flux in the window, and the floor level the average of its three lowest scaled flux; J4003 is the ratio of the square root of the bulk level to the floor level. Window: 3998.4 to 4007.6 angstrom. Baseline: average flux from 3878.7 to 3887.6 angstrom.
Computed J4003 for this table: 0.91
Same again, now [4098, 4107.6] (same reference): 0.99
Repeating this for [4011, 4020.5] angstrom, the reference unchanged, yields 0.89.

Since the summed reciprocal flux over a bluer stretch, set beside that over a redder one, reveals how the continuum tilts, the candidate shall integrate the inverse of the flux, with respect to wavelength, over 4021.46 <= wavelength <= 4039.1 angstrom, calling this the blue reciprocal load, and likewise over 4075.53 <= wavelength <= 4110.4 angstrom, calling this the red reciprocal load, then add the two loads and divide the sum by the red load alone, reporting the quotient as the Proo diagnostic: 1.5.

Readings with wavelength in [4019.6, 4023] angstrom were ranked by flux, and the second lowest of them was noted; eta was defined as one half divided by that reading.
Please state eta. 0.032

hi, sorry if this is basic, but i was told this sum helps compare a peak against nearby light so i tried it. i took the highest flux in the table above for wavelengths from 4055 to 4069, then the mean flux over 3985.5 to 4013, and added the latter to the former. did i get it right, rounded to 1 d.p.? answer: 30.0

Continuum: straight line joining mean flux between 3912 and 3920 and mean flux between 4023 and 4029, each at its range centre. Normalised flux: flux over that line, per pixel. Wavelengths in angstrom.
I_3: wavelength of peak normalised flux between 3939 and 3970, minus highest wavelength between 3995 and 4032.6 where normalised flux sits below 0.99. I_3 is -80.0 angstrom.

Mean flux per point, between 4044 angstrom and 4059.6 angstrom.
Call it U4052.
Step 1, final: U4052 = 14.5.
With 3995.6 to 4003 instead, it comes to 14.6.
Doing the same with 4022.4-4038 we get 14.9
